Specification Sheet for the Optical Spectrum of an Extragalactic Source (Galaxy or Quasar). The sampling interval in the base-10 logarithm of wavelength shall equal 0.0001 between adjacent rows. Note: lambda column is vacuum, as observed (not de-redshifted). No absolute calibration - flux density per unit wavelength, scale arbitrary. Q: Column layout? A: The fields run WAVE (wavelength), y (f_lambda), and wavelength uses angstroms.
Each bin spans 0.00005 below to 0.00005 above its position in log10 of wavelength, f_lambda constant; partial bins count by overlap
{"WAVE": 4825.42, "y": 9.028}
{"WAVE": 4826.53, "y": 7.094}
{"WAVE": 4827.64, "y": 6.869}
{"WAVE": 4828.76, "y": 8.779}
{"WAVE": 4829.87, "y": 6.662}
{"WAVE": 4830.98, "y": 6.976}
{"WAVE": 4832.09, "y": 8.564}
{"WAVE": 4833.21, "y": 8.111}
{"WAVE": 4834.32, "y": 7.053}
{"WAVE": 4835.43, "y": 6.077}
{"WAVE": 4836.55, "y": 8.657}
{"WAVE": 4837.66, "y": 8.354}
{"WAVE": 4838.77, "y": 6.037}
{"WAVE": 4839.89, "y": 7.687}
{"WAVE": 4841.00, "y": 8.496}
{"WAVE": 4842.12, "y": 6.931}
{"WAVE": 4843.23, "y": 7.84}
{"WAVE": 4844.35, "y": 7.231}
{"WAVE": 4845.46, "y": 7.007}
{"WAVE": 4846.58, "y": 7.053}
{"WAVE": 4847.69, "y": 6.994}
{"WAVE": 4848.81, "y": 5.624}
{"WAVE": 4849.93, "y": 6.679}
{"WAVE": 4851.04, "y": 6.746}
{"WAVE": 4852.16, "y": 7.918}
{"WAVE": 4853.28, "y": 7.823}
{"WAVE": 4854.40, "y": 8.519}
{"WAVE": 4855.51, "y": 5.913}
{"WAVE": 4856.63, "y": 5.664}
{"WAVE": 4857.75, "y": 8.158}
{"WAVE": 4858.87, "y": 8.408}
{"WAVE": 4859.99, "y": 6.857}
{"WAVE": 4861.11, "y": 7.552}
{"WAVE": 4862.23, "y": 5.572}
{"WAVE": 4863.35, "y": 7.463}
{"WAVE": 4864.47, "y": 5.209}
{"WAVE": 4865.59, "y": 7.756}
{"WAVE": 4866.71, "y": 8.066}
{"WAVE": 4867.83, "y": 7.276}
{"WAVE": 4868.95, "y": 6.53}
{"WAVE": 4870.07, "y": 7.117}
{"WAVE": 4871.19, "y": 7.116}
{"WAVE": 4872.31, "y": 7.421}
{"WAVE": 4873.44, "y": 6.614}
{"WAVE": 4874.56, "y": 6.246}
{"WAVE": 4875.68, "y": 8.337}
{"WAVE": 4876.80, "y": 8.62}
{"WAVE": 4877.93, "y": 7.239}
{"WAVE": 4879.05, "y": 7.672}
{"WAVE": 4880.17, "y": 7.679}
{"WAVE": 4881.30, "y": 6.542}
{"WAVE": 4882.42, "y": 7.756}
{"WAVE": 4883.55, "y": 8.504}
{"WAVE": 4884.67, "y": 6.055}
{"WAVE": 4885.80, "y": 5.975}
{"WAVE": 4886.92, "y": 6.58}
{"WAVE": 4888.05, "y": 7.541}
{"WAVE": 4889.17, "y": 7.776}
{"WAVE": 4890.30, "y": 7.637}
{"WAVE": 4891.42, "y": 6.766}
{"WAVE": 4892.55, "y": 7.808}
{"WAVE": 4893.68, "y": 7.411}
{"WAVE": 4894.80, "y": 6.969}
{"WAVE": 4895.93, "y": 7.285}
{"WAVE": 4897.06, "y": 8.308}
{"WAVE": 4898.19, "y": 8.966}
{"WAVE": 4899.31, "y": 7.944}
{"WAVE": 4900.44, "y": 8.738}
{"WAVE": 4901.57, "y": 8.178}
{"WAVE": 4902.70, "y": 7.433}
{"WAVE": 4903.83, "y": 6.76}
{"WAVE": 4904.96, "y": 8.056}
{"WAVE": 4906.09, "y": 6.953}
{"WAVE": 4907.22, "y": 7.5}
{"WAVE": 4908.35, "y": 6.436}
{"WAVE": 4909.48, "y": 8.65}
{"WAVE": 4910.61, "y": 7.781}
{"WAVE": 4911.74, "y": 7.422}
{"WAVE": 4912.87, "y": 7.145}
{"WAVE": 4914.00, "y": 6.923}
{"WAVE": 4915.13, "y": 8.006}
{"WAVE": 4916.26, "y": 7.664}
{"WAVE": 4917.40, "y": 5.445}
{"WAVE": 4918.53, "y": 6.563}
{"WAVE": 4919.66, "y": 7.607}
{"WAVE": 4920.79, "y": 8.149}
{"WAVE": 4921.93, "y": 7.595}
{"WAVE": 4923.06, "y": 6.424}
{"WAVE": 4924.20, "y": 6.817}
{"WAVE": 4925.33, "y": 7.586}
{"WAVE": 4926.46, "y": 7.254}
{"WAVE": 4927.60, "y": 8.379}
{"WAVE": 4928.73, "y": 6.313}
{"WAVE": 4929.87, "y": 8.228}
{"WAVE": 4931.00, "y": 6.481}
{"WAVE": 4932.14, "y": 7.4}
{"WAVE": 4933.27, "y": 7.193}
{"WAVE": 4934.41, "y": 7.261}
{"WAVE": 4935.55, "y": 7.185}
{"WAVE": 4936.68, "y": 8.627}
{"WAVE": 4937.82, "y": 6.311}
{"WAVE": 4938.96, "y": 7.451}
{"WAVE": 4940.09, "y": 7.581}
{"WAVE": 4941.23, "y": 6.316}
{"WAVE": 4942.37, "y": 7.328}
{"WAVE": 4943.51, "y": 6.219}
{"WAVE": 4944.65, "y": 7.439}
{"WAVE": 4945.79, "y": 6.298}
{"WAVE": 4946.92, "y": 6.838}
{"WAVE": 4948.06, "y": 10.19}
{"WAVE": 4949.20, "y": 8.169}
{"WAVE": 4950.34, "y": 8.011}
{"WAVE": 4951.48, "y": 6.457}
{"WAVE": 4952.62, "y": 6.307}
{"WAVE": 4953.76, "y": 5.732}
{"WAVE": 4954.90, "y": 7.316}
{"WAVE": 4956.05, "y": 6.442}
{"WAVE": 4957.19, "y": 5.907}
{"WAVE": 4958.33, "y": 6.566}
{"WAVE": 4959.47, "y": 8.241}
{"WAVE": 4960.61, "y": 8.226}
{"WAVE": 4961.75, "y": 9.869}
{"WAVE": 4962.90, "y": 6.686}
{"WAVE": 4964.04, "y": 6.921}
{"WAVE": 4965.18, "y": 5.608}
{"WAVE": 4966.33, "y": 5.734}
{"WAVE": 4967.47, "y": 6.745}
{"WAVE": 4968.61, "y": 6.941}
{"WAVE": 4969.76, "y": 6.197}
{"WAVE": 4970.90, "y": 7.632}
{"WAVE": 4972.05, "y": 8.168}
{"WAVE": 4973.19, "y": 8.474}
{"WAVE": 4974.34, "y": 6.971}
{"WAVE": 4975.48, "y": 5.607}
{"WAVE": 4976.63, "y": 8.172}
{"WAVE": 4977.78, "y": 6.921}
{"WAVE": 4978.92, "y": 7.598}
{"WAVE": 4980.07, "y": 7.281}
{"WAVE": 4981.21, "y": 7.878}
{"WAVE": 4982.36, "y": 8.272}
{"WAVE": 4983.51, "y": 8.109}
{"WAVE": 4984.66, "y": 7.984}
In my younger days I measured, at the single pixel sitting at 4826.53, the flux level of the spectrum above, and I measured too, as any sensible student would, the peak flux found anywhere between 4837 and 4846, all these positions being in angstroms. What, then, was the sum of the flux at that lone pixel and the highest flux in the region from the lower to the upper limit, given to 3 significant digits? 15.6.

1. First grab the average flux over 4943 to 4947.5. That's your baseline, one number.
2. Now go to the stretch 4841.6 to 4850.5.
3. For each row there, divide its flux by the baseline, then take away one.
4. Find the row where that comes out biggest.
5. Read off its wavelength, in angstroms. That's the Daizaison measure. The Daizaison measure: 4843.23 angstroms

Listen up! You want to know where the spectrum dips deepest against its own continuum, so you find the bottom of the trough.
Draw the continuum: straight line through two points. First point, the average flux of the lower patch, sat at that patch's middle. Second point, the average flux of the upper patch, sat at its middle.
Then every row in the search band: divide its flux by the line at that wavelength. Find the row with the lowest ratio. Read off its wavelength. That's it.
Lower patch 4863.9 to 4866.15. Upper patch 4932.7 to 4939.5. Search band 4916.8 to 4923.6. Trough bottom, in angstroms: 4917.40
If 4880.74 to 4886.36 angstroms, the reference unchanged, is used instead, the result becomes 4885.80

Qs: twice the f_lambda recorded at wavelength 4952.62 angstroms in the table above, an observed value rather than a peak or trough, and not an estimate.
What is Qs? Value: 13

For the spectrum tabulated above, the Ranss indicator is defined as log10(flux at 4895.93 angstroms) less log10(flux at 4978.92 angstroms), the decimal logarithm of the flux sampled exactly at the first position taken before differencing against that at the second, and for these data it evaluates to -0.02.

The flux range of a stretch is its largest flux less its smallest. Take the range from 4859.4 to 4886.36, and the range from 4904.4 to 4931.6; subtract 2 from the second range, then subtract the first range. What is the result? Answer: -2.2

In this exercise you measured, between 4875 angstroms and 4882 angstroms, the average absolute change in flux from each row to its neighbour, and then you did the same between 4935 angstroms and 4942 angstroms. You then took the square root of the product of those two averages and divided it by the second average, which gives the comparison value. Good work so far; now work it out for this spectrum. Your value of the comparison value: 0.72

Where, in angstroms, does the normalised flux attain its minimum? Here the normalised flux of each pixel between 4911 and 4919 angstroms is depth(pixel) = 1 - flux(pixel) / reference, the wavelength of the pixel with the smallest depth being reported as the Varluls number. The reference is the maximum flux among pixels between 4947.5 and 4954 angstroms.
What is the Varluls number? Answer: 4915.13 angstroms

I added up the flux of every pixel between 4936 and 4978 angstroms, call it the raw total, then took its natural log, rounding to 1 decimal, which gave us 5.6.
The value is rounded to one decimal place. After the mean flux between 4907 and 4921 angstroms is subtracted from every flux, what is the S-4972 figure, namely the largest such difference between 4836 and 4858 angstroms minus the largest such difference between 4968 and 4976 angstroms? 0.2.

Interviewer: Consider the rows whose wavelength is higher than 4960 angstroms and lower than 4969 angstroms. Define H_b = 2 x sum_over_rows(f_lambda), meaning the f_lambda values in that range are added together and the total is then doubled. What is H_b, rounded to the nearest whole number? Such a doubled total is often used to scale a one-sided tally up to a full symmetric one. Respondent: 113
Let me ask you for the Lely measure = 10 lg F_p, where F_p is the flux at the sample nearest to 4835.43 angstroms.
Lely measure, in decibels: 7.8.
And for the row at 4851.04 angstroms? 8.3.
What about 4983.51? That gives 9.1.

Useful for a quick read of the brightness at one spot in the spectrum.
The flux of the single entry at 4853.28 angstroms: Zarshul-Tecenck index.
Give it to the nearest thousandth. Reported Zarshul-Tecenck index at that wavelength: 7.823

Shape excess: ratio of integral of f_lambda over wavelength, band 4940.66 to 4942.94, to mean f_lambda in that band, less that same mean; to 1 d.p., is -4.5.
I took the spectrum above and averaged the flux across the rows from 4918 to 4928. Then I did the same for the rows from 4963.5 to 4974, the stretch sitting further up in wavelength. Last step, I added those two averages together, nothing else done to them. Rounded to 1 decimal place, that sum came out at 14.3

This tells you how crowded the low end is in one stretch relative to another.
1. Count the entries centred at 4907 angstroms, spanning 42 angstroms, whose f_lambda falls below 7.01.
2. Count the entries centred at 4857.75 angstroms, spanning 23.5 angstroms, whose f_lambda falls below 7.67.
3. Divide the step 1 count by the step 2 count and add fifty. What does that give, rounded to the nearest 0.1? 50.8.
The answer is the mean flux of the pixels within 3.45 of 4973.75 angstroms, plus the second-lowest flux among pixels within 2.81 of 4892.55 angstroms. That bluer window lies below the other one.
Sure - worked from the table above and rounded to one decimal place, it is 14.5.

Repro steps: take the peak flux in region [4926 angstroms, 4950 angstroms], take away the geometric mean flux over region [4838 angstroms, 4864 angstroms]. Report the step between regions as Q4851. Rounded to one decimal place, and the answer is 3.1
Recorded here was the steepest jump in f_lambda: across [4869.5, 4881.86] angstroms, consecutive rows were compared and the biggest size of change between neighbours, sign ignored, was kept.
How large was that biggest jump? 2.1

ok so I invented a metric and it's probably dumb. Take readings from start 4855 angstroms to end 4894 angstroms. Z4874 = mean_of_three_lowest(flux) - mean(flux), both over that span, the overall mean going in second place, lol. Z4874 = -1.7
